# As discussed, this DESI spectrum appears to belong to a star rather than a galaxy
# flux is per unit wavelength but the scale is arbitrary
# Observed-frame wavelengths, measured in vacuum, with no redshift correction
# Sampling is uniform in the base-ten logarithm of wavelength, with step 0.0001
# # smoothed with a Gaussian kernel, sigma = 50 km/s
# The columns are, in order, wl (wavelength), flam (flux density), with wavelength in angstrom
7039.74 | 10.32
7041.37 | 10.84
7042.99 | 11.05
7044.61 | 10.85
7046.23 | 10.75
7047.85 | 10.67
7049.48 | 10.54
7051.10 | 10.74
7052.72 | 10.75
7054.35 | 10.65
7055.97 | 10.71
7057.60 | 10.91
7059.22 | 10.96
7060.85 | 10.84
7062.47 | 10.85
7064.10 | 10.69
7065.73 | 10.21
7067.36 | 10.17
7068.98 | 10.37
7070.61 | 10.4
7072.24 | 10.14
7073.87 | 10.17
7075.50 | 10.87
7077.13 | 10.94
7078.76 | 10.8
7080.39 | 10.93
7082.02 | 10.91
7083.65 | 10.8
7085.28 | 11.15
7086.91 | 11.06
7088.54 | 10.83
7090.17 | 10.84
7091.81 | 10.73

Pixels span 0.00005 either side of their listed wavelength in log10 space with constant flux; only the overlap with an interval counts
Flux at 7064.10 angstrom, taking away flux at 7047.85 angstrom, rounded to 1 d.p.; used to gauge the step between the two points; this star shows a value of 0.0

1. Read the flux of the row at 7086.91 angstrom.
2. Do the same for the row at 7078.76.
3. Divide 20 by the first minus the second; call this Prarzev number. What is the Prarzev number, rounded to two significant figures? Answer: 77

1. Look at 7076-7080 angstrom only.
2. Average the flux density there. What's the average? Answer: 10.87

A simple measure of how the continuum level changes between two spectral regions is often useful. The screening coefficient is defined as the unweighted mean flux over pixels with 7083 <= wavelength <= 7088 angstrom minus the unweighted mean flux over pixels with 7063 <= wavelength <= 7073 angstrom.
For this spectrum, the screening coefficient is 0.67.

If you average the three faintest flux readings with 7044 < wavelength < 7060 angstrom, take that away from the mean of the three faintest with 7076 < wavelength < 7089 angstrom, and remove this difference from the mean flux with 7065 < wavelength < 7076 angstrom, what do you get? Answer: 10.1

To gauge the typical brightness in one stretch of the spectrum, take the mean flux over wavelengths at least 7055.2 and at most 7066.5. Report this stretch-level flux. 10.7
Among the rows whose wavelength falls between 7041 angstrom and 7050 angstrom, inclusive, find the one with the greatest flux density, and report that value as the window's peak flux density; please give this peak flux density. 11.05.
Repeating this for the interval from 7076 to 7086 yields 11.15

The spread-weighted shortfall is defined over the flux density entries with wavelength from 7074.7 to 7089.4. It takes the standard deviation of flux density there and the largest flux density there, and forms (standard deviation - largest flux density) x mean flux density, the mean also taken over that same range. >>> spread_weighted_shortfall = -121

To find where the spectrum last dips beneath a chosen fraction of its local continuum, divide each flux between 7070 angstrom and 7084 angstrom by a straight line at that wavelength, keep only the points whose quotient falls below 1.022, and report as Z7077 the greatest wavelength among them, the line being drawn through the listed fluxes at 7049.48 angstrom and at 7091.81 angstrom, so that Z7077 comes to 7083.65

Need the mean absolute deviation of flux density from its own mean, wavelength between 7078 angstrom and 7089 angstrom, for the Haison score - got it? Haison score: 0.10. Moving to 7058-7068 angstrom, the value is 0.29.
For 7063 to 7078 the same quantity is 0.26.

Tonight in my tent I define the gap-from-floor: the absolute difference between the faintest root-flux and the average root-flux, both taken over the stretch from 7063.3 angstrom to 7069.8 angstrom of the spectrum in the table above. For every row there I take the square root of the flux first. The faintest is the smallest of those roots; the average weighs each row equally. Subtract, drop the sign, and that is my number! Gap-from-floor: 0.029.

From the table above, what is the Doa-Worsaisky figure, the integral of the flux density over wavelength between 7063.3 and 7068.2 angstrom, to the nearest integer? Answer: 51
